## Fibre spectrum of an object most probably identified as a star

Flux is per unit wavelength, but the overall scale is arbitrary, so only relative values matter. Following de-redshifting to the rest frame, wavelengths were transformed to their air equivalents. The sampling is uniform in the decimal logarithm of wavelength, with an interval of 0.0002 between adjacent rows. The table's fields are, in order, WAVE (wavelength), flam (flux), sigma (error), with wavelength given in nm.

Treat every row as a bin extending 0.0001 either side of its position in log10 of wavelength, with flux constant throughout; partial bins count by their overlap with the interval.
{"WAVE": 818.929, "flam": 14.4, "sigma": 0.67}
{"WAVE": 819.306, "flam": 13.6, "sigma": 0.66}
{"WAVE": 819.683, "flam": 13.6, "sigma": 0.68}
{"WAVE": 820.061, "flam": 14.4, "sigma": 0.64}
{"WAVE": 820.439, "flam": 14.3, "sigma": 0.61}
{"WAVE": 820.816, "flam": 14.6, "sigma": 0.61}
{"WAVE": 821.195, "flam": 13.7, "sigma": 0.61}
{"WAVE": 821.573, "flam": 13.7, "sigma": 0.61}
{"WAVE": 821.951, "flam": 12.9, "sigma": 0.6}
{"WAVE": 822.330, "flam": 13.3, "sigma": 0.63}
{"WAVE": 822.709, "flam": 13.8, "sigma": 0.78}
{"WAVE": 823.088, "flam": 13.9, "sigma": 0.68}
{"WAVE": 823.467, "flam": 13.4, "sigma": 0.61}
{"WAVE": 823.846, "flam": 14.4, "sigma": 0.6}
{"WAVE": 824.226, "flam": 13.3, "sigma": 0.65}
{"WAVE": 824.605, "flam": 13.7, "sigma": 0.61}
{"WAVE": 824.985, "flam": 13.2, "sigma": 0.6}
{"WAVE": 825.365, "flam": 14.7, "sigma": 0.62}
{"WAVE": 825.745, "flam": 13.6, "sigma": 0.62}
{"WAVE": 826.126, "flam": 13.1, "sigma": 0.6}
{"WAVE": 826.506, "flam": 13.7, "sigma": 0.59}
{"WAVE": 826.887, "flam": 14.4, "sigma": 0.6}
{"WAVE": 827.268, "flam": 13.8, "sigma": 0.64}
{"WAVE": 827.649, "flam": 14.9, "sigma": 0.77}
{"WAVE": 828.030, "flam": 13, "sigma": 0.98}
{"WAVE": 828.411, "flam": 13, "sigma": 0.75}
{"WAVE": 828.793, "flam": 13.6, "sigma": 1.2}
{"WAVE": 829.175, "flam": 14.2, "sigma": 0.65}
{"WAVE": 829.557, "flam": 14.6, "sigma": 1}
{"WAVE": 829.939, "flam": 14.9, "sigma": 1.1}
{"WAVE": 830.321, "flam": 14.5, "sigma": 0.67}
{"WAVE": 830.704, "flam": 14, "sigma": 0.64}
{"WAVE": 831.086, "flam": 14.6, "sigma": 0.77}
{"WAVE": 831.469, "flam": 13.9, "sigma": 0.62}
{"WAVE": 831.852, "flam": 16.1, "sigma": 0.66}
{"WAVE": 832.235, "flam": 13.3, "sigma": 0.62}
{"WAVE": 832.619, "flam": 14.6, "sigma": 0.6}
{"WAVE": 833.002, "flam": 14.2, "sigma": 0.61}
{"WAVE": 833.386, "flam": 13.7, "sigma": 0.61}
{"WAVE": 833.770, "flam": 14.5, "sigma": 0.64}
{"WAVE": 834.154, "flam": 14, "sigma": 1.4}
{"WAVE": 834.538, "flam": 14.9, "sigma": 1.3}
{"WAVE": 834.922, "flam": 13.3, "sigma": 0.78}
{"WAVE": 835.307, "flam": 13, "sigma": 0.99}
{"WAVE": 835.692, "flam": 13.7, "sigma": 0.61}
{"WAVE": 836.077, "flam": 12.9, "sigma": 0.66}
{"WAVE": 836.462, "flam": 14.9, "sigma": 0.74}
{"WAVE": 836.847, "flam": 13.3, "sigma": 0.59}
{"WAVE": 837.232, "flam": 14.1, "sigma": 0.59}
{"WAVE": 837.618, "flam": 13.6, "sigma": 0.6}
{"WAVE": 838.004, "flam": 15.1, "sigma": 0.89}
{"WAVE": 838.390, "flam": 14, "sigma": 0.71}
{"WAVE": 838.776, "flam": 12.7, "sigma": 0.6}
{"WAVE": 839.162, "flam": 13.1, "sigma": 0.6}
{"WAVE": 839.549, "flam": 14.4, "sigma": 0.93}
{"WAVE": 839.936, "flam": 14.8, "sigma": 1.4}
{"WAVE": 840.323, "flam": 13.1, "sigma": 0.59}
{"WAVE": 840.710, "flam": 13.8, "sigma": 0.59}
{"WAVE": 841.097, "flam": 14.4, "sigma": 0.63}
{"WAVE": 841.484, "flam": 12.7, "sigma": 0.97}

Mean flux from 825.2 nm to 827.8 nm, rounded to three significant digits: 14.0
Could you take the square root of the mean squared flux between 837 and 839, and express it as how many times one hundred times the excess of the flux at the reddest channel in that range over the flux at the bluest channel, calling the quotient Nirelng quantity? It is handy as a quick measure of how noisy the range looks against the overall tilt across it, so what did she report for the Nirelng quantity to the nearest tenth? -0.1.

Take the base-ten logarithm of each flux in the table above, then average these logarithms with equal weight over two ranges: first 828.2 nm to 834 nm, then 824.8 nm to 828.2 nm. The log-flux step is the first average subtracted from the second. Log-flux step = -0.01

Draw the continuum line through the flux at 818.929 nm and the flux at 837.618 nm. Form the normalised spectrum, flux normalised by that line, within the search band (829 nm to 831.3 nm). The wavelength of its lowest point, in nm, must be 830.704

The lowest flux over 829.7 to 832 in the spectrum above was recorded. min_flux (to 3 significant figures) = 13.9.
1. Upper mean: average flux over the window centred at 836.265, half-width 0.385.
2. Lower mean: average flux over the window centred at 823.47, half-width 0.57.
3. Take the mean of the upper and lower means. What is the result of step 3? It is 13.9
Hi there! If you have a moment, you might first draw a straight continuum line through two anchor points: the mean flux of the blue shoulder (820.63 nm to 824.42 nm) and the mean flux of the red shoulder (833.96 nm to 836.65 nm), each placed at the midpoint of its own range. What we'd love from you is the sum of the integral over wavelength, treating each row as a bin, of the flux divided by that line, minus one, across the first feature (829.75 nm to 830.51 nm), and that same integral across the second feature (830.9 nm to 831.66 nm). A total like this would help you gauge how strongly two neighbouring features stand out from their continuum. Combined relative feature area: 0.08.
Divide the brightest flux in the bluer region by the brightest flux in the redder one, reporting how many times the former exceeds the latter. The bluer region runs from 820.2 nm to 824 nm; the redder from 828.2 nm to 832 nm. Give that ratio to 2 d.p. 0.91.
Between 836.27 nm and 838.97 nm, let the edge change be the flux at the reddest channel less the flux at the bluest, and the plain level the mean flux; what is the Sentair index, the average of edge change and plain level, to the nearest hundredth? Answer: 5.88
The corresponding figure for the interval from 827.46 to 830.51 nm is 6.84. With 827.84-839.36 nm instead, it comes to 7.04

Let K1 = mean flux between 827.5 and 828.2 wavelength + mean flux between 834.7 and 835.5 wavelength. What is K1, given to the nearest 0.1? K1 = 27.1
